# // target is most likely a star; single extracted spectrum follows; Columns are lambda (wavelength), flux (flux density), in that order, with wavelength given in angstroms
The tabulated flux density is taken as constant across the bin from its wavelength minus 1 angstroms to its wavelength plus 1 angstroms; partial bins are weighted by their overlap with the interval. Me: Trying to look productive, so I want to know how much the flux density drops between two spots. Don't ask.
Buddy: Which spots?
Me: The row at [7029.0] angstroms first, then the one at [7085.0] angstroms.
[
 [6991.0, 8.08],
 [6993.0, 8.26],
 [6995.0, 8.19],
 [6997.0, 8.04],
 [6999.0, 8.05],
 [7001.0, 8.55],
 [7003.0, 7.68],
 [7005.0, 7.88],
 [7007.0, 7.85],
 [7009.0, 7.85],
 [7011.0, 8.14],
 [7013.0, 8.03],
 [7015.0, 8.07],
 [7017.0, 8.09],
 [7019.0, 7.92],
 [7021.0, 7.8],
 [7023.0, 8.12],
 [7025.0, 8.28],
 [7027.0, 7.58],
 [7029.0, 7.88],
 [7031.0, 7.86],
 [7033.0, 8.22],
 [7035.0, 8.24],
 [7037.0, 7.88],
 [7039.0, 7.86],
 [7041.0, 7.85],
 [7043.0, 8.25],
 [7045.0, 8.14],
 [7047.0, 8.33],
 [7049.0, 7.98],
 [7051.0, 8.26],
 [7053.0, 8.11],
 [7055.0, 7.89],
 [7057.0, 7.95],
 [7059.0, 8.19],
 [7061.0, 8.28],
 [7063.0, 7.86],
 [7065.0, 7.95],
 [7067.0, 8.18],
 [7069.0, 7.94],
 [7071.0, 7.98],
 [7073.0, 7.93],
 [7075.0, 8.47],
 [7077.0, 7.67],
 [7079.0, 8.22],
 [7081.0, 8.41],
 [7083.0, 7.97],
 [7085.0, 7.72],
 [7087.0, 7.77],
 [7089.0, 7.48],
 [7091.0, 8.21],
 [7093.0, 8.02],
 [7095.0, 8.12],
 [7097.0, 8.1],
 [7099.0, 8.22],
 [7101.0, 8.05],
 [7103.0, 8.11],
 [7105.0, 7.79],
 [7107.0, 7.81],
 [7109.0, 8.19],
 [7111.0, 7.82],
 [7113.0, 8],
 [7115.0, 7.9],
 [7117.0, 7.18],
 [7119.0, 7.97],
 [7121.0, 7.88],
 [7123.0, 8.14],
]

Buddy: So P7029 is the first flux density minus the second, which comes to 0.16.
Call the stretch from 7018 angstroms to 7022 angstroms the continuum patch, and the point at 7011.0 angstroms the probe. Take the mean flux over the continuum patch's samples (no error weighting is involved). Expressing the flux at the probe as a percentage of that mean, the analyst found 104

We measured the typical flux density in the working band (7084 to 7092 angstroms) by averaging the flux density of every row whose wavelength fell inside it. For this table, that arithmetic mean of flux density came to 7.795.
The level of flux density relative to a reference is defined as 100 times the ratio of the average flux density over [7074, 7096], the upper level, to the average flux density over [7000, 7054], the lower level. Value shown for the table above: 99.7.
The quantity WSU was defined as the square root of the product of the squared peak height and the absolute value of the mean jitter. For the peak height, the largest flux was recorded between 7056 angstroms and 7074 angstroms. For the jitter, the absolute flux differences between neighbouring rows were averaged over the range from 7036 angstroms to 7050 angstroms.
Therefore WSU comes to 3.5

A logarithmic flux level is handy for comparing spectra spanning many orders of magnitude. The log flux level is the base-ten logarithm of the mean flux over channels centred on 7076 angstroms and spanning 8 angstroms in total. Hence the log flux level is 0.907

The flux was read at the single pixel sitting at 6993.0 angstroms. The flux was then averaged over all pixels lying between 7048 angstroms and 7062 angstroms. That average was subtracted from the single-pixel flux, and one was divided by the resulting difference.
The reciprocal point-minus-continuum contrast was 6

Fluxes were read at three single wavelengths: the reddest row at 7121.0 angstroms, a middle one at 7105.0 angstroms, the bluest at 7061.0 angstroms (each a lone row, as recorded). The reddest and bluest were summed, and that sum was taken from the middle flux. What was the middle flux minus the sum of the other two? -8.4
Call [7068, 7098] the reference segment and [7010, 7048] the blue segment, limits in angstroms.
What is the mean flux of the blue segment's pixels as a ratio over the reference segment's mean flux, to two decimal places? 1.00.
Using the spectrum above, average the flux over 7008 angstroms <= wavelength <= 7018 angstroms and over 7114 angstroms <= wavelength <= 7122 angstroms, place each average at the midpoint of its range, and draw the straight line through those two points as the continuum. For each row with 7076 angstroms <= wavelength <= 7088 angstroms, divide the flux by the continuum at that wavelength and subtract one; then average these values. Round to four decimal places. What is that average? 0.0157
